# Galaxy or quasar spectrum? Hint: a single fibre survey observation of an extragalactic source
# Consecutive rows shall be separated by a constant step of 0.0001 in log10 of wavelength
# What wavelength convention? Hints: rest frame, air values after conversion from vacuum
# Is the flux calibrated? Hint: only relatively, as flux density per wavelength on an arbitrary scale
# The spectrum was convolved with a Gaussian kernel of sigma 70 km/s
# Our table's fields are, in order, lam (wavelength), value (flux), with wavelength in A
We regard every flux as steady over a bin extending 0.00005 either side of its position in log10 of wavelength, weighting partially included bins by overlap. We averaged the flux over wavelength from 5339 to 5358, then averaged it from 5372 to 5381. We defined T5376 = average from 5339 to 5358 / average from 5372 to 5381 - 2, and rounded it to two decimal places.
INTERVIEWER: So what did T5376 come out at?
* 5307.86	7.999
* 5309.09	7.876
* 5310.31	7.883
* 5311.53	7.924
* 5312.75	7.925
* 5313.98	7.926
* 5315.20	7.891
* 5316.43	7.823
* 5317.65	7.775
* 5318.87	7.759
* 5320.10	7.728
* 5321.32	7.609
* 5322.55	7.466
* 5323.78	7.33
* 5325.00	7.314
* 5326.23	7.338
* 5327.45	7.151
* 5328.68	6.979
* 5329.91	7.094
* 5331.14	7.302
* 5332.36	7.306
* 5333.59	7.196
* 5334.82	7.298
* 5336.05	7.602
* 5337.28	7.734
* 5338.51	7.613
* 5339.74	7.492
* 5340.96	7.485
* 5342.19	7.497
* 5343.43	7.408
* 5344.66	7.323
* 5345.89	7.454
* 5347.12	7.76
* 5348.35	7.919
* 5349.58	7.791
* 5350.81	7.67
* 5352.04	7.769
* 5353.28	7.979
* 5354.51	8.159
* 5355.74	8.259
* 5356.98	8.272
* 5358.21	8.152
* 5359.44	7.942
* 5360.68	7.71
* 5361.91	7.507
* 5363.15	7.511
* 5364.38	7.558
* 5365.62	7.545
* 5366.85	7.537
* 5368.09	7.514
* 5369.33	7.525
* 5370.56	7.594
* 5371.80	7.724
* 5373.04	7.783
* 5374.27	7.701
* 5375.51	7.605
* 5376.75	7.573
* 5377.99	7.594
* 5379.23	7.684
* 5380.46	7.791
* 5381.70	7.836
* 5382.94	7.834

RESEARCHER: -0.99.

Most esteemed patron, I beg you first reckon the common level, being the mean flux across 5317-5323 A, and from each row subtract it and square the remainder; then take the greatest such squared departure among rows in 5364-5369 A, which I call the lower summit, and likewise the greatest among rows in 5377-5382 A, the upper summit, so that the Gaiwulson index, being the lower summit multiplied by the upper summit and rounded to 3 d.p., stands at 0.001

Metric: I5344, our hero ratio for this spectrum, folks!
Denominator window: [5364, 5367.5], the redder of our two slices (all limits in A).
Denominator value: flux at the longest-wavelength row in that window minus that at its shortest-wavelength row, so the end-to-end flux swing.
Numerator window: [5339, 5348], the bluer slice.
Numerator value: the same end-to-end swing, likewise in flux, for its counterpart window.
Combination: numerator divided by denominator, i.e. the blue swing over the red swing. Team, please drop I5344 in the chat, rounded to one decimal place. -12.8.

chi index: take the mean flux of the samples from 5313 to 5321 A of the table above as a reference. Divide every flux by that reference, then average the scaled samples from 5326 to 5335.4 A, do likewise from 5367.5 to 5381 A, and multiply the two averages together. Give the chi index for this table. 0.902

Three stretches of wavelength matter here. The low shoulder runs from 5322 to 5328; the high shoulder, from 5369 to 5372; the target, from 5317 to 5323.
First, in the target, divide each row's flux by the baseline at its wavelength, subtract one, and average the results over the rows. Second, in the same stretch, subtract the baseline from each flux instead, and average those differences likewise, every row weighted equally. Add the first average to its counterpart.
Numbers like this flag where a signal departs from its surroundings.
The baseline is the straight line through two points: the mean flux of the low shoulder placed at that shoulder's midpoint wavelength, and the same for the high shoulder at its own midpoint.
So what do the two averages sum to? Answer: 0.43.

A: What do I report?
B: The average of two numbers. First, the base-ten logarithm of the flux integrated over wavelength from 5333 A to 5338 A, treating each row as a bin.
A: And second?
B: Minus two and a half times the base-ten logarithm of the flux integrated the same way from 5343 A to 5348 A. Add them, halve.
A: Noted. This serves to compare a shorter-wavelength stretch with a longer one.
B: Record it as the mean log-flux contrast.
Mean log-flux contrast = -1.18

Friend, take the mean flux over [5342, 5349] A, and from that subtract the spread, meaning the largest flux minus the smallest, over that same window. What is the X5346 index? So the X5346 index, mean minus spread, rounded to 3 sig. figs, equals 6.96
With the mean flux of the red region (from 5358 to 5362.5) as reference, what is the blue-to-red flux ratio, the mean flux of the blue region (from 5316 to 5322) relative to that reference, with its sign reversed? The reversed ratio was -0.99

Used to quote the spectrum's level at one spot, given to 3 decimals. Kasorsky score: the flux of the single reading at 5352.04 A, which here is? 7.769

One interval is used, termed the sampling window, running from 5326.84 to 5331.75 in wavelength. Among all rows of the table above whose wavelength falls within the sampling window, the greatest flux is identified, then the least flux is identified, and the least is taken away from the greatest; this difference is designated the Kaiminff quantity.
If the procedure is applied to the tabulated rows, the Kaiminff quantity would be 0.32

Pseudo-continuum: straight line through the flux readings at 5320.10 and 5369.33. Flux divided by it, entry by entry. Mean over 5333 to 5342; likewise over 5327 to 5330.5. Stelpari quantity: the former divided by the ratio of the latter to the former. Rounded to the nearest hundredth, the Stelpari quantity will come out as 1.04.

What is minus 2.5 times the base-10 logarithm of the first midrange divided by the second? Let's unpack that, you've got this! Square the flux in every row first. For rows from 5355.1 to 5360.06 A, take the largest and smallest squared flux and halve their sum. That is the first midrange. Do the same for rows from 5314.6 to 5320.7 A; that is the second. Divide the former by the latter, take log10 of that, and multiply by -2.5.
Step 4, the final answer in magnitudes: -0.082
